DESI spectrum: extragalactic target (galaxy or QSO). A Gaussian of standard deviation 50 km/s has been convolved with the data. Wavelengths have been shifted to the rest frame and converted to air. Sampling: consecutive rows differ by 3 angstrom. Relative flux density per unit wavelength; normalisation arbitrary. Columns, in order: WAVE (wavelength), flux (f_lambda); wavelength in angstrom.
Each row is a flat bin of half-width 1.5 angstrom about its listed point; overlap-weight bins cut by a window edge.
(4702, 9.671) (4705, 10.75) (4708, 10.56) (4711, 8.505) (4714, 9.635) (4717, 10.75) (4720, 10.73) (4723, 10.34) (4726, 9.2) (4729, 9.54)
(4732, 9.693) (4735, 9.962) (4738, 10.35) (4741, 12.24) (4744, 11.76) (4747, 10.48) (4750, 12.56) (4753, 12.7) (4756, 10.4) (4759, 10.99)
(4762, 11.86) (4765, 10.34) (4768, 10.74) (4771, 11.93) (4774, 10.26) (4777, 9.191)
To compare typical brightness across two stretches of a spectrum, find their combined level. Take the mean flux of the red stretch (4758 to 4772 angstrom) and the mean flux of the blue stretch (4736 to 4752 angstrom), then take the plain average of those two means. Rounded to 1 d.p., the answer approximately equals 11.3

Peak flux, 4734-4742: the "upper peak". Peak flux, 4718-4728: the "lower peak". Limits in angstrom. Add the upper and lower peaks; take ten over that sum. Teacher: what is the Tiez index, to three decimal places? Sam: 0.435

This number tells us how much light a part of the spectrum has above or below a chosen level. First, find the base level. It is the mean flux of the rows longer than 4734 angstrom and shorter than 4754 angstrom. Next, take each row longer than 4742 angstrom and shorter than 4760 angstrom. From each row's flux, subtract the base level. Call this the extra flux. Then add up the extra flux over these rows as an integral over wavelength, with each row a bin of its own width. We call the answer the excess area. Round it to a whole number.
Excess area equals 1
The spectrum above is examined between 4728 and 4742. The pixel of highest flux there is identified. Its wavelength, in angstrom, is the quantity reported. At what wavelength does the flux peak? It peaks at 4741 angstrom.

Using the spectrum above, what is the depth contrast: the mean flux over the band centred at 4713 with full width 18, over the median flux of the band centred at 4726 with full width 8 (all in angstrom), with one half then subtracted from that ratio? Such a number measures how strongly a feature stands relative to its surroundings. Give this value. 0.56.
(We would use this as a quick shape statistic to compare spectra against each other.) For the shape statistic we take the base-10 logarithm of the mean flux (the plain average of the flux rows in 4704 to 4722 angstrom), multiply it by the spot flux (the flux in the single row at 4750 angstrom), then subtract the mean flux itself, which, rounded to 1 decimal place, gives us 2.5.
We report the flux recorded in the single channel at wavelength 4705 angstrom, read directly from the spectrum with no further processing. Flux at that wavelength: 10.75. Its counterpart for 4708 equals 10.56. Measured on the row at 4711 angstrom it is 8.505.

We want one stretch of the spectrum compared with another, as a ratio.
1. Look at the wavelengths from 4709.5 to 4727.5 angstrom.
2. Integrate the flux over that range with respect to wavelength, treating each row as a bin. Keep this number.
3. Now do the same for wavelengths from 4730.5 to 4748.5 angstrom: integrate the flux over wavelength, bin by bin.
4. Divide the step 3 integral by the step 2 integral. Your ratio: 1.09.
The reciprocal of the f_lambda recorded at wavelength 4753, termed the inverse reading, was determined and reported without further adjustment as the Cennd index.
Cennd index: 0.079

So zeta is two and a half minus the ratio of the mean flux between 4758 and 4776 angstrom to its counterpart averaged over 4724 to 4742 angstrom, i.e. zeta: 1.42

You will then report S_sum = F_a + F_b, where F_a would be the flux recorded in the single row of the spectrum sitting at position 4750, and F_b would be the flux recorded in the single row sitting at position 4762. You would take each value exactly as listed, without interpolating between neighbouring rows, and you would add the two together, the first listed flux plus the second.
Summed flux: 24.4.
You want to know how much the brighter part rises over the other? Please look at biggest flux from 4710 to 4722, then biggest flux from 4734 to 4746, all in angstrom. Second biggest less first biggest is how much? 1.5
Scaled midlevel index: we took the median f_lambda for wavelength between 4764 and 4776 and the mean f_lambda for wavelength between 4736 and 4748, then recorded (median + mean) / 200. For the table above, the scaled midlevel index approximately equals 0.109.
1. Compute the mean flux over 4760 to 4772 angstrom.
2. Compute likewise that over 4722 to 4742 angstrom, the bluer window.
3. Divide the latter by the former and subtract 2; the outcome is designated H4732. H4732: -1.09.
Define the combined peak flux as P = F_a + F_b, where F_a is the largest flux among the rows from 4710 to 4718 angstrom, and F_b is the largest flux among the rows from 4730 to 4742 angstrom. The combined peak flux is 23.0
